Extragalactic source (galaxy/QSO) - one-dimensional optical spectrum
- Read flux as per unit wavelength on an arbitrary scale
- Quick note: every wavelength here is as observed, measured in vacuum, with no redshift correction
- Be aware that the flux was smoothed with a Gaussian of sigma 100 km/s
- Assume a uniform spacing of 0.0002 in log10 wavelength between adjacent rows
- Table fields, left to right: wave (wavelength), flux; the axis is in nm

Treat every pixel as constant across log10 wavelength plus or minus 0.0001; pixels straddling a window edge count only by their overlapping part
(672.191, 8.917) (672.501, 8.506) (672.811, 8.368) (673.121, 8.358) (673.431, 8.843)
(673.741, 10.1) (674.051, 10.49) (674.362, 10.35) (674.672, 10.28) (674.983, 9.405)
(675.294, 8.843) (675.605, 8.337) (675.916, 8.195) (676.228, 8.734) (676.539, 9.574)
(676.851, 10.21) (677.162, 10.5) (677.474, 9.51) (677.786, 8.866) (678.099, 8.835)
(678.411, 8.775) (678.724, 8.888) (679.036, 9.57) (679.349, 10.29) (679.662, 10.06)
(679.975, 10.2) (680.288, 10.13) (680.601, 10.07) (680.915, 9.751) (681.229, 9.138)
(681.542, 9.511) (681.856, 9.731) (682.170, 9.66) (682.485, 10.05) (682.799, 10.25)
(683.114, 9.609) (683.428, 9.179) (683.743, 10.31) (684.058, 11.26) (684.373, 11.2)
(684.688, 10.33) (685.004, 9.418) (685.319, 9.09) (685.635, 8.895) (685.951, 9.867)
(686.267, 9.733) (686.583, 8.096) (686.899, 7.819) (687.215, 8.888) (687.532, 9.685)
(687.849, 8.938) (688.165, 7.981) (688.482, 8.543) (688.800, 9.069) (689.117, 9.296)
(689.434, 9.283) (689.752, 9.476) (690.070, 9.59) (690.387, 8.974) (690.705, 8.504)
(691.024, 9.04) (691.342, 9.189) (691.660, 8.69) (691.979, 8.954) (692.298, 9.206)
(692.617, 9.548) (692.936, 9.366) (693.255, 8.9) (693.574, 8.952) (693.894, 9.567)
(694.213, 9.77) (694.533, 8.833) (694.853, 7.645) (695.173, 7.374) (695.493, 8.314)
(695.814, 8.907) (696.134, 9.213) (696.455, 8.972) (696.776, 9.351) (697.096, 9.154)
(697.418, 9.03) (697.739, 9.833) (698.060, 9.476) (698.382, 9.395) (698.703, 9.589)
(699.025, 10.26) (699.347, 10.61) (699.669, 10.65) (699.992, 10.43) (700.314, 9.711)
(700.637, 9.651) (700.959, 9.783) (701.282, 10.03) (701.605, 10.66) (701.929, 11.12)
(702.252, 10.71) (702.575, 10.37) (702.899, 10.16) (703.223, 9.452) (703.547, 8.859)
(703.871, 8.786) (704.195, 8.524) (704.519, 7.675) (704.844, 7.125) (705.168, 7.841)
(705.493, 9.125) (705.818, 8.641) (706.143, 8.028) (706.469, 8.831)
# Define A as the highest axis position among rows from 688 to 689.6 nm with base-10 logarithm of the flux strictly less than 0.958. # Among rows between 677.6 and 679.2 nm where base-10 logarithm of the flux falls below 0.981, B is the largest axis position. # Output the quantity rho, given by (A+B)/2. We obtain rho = 683.92 nm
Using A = 688.800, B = 679.036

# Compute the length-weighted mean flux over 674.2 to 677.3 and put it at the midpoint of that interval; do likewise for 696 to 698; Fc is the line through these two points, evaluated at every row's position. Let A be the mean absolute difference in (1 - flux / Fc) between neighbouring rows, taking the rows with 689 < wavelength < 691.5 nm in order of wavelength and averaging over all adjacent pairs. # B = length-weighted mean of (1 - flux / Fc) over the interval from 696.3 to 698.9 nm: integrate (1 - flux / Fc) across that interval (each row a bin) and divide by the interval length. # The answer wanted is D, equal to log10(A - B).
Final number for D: -1.37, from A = 0.0321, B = -0.010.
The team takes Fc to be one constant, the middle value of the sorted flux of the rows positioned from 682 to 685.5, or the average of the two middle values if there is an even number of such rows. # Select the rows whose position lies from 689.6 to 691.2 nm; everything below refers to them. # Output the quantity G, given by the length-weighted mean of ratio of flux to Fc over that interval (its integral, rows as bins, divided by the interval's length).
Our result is 0.91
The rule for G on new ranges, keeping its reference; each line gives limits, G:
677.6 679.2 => 0.90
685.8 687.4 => 0.88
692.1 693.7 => 0.91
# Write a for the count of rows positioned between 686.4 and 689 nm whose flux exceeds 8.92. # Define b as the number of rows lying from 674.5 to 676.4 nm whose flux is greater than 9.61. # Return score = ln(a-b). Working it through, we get 0.7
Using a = 3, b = 1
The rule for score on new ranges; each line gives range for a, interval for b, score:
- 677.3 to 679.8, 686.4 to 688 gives 1.1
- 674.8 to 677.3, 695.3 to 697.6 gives 1.4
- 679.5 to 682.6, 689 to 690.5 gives 2.3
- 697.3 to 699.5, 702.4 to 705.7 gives 1.6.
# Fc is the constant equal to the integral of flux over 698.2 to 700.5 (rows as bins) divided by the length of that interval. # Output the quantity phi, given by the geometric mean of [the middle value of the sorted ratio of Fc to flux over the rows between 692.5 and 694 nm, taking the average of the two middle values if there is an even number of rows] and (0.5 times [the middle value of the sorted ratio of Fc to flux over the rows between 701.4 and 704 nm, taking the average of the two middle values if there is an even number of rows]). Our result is 0.727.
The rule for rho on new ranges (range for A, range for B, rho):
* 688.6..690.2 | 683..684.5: 686.11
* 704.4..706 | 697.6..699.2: 702.10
